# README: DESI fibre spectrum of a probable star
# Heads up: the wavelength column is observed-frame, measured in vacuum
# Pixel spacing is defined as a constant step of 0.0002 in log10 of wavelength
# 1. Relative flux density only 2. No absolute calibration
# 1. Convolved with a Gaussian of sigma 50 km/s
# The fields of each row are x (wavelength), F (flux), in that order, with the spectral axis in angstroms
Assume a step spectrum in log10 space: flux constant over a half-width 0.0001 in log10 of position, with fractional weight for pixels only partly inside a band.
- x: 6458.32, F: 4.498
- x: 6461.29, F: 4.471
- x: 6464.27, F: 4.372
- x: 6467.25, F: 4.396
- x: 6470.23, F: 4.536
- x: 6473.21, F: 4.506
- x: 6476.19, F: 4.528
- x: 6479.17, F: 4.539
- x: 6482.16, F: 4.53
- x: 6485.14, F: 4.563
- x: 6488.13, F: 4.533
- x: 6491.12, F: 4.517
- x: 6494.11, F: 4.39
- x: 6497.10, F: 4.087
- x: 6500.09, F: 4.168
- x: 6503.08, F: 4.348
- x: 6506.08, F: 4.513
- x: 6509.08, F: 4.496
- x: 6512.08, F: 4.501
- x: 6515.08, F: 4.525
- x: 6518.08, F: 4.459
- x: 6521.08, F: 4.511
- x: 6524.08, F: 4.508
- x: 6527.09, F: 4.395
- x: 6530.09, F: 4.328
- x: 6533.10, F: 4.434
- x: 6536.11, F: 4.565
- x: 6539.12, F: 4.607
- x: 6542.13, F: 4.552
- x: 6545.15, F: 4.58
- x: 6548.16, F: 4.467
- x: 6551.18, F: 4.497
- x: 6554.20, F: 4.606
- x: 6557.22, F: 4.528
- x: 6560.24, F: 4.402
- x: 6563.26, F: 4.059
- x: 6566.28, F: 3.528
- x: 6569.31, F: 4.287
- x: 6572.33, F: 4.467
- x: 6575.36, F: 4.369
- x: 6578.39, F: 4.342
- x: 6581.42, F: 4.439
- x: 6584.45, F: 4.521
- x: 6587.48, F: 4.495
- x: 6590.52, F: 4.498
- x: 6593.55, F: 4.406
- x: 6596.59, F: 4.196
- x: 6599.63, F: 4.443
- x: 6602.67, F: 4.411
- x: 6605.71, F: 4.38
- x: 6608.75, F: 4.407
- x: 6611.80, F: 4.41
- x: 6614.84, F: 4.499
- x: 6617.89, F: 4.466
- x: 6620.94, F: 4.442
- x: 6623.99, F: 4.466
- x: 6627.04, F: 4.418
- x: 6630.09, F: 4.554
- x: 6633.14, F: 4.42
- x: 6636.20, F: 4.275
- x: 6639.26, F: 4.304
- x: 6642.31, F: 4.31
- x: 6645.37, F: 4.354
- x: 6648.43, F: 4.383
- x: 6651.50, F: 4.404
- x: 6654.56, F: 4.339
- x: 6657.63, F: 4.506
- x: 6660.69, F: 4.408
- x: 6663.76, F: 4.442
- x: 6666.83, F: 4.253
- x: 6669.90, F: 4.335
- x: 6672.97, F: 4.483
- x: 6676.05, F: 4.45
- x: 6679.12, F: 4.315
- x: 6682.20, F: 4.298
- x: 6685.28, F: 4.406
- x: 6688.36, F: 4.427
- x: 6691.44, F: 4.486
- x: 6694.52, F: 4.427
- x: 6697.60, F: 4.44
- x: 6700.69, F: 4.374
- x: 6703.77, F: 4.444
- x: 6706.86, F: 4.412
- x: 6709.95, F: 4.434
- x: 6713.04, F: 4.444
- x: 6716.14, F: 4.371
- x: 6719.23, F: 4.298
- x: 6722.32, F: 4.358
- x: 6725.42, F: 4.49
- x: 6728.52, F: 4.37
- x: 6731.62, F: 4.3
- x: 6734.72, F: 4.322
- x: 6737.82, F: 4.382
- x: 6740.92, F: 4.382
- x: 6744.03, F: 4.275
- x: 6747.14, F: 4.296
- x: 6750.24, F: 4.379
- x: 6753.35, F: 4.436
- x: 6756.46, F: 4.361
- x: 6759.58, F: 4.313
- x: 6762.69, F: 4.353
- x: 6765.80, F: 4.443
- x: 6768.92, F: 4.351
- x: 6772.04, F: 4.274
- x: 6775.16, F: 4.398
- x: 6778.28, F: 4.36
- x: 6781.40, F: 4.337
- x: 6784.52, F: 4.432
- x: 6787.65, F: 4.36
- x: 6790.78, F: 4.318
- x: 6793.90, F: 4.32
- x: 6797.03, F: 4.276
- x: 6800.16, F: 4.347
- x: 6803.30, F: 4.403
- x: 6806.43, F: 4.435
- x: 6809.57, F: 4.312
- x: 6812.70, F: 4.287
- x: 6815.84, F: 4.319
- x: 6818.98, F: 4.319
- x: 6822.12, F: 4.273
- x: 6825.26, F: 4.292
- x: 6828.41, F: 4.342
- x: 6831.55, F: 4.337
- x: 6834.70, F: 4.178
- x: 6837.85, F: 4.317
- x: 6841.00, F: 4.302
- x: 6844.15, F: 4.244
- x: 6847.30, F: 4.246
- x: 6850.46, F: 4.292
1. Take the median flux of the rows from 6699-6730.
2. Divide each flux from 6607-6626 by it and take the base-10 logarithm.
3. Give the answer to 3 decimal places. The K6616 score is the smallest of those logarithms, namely 0.001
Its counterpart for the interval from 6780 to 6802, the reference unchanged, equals -0.012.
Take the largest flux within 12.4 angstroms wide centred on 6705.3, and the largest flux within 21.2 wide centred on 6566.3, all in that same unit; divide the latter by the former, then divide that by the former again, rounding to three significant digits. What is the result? 0.229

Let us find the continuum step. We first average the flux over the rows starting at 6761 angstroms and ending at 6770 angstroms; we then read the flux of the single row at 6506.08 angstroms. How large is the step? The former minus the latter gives -0.13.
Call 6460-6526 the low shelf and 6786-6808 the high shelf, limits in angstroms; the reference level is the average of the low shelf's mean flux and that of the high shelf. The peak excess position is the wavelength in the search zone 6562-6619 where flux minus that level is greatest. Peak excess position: 6584.45 angstroms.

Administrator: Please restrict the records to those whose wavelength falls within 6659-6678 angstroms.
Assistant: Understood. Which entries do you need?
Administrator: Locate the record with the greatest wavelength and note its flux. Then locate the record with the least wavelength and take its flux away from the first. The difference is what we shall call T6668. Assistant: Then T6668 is 0.04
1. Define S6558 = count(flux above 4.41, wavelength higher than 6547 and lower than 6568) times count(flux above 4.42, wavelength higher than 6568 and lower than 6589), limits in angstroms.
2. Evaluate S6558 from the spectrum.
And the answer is 16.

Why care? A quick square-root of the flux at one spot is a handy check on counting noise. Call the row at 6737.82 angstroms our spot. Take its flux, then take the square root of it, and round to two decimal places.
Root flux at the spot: 2.09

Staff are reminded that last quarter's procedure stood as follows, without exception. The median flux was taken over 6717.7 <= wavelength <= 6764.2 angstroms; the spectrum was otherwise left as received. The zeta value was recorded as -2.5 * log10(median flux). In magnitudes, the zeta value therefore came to -1.598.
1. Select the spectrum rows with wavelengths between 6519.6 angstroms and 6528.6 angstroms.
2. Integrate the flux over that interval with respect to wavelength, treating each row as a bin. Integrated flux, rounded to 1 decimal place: 40.3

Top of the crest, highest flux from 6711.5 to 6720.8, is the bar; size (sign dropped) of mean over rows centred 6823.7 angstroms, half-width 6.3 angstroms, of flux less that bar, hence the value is 0.14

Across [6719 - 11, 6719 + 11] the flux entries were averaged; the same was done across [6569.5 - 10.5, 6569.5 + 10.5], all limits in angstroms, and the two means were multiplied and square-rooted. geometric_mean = 4.30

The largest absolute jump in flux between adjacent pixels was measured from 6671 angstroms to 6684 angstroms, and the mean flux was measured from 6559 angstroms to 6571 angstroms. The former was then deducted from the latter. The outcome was 3.93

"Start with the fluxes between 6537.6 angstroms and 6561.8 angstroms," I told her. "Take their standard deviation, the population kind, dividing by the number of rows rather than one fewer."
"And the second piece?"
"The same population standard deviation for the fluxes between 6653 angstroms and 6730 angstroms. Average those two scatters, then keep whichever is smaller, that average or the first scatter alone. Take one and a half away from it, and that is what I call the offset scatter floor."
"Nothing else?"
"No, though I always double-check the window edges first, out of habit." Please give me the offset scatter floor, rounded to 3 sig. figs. -1.43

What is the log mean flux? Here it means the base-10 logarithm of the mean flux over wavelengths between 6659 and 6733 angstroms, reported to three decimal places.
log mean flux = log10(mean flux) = 0.643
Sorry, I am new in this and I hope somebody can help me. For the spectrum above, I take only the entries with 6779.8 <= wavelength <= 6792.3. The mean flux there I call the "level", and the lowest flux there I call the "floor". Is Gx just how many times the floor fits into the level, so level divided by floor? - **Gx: 1.01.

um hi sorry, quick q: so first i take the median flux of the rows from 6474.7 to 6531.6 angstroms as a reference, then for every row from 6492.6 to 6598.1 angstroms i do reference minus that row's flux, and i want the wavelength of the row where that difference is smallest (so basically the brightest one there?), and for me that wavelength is 6539.12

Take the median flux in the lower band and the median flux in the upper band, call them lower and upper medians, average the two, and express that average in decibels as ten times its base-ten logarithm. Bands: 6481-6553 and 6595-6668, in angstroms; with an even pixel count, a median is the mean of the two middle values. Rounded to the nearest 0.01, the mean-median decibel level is 6.49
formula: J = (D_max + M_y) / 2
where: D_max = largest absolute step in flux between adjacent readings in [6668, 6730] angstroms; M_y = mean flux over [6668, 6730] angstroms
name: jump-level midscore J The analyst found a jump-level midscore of 2.28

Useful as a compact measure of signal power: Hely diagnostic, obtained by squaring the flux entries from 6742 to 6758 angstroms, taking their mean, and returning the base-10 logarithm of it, 1.28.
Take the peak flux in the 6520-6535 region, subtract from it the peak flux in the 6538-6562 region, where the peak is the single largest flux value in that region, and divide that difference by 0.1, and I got -1.0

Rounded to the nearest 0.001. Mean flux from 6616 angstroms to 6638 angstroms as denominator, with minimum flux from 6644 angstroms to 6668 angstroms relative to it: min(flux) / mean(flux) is 0.959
